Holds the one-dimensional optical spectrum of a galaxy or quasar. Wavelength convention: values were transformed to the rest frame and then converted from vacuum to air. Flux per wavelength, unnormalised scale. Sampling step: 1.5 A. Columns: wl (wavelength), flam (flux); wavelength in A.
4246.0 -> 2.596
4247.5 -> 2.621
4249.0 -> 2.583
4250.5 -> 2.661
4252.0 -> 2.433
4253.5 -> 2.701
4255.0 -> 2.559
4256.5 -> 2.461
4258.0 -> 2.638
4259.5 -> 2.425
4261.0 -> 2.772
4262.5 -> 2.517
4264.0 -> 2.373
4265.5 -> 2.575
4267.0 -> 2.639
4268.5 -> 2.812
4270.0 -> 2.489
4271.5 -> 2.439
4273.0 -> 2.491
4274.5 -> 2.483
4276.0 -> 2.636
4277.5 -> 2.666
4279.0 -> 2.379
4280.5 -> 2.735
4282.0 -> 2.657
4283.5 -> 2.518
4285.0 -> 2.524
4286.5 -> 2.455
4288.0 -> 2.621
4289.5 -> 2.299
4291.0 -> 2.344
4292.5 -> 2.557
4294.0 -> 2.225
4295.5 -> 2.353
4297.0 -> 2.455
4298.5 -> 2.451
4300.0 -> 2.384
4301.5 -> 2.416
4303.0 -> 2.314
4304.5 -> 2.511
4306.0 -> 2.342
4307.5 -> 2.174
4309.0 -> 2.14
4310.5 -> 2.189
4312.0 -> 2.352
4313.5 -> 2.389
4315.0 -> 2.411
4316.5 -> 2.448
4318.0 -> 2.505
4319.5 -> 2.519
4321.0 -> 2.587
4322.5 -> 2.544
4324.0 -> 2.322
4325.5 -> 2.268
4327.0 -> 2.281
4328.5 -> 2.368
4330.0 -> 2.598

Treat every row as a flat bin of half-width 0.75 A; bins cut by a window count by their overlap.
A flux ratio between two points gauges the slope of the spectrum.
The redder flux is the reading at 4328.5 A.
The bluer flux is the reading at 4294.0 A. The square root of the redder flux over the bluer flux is 1.03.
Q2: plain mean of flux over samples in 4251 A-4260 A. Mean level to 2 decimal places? 2.54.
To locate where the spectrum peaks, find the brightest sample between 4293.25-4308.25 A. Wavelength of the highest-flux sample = 4304.5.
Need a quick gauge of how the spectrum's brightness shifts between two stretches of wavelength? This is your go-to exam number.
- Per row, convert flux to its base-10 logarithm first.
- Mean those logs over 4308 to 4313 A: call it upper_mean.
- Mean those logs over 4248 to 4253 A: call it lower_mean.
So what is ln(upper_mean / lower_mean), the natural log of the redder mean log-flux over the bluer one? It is -0.16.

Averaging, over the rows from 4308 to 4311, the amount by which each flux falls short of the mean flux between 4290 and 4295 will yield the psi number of 0.21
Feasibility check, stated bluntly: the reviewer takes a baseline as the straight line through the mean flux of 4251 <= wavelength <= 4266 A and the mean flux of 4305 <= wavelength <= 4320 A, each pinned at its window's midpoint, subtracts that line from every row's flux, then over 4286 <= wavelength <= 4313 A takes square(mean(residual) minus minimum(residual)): 0.036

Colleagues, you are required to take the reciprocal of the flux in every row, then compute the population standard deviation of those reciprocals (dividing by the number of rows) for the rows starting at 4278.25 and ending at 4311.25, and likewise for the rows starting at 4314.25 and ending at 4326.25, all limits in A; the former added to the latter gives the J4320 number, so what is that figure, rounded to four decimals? 0.0443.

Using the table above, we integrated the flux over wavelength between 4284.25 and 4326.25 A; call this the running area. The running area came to 101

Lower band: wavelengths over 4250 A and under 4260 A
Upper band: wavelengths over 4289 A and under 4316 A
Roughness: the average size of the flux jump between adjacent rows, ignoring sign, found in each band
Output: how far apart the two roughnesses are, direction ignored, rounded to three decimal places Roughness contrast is 0.078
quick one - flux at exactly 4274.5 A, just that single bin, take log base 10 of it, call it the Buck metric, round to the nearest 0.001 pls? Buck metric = 0.395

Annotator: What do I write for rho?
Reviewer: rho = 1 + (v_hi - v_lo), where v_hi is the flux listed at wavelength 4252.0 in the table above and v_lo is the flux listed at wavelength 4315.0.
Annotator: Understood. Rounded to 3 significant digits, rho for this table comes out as 1.02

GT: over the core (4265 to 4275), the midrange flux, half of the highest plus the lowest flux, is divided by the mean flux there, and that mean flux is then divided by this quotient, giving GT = 2.50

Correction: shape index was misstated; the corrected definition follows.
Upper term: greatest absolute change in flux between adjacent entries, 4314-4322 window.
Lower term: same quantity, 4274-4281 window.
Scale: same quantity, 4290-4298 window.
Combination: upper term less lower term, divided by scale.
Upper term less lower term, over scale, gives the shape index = -0.87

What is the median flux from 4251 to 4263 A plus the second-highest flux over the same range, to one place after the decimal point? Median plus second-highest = 5.2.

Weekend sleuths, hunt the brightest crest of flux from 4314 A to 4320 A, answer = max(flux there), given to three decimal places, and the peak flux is 2.519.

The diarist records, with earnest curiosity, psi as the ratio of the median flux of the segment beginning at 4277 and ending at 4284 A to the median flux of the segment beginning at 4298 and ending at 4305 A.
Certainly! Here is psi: 1.10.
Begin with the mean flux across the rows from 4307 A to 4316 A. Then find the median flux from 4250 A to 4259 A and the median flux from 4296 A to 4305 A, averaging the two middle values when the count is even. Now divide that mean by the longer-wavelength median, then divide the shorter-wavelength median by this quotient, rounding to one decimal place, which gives 2.8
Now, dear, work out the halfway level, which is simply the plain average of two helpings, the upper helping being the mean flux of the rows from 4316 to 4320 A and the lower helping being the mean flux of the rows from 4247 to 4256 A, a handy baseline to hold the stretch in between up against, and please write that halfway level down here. 2.54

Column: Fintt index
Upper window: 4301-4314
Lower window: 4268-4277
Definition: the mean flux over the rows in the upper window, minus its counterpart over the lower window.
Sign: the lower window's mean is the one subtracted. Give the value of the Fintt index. -0.24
